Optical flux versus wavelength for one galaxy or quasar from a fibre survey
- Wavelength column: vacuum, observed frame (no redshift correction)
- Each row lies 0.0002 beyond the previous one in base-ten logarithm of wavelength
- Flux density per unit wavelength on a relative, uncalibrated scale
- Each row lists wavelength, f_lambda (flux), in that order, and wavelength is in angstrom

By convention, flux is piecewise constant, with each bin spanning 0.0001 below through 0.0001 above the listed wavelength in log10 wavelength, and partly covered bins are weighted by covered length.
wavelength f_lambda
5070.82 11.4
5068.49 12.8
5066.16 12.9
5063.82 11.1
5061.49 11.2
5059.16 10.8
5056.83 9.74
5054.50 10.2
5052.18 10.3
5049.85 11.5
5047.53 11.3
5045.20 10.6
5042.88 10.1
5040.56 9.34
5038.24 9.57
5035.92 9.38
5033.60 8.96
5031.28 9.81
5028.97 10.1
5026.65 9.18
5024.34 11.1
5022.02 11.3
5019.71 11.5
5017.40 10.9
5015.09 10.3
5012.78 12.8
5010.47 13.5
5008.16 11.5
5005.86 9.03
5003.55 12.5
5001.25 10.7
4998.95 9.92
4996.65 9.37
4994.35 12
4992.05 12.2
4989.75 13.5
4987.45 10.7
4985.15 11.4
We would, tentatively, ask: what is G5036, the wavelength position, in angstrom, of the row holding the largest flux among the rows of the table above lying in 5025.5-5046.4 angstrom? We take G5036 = 5045.20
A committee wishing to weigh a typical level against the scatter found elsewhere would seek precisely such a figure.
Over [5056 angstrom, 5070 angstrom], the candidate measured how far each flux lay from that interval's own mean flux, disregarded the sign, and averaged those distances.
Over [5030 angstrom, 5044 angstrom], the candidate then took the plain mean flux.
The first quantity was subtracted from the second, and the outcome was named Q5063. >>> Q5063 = 8.6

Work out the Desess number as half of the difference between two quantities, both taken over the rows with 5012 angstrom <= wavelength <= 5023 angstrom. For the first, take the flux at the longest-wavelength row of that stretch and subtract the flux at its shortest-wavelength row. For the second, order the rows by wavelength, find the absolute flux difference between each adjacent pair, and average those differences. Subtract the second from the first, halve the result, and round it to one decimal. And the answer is -1.2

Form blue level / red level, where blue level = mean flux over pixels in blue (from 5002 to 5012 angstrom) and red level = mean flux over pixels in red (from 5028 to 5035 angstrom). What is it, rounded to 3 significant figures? 1.21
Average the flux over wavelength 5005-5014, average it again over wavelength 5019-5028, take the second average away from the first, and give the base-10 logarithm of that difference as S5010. 0.0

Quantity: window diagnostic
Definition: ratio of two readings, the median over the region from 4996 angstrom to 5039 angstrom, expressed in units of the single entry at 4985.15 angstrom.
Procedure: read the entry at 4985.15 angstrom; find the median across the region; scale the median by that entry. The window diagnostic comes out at 0.90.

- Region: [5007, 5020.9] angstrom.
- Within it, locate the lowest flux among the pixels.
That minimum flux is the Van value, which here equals 10.3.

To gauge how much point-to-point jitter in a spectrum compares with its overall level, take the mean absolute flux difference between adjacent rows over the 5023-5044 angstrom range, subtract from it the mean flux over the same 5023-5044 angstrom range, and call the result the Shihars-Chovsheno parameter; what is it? -9.0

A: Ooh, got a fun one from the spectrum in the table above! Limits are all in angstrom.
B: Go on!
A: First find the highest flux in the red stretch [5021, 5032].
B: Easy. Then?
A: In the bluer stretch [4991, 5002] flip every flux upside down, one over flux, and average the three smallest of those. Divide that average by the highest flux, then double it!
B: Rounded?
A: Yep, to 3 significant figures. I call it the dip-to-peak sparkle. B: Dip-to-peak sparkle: 0.0153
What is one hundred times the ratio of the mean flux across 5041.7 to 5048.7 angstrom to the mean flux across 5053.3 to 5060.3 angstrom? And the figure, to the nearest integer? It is 104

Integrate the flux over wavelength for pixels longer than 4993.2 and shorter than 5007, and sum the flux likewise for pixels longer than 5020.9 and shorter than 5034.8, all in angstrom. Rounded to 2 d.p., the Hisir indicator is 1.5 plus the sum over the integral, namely 1.91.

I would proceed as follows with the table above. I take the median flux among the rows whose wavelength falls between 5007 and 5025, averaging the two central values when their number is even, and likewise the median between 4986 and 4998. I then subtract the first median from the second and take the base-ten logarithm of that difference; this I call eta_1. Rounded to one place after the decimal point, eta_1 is -0.2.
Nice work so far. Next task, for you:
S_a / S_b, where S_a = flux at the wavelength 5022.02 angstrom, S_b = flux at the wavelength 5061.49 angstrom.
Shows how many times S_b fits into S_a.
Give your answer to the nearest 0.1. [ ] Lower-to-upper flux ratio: 1.0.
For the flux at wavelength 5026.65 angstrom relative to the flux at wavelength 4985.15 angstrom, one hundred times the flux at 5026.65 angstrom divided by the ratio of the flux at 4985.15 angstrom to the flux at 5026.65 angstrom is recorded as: 739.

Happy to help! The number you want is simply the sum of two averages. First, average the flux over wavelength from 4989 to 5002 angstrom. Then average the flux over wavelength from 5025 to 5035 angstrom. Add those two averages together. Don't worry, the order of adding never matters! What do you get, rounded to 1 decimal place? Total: 20.8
